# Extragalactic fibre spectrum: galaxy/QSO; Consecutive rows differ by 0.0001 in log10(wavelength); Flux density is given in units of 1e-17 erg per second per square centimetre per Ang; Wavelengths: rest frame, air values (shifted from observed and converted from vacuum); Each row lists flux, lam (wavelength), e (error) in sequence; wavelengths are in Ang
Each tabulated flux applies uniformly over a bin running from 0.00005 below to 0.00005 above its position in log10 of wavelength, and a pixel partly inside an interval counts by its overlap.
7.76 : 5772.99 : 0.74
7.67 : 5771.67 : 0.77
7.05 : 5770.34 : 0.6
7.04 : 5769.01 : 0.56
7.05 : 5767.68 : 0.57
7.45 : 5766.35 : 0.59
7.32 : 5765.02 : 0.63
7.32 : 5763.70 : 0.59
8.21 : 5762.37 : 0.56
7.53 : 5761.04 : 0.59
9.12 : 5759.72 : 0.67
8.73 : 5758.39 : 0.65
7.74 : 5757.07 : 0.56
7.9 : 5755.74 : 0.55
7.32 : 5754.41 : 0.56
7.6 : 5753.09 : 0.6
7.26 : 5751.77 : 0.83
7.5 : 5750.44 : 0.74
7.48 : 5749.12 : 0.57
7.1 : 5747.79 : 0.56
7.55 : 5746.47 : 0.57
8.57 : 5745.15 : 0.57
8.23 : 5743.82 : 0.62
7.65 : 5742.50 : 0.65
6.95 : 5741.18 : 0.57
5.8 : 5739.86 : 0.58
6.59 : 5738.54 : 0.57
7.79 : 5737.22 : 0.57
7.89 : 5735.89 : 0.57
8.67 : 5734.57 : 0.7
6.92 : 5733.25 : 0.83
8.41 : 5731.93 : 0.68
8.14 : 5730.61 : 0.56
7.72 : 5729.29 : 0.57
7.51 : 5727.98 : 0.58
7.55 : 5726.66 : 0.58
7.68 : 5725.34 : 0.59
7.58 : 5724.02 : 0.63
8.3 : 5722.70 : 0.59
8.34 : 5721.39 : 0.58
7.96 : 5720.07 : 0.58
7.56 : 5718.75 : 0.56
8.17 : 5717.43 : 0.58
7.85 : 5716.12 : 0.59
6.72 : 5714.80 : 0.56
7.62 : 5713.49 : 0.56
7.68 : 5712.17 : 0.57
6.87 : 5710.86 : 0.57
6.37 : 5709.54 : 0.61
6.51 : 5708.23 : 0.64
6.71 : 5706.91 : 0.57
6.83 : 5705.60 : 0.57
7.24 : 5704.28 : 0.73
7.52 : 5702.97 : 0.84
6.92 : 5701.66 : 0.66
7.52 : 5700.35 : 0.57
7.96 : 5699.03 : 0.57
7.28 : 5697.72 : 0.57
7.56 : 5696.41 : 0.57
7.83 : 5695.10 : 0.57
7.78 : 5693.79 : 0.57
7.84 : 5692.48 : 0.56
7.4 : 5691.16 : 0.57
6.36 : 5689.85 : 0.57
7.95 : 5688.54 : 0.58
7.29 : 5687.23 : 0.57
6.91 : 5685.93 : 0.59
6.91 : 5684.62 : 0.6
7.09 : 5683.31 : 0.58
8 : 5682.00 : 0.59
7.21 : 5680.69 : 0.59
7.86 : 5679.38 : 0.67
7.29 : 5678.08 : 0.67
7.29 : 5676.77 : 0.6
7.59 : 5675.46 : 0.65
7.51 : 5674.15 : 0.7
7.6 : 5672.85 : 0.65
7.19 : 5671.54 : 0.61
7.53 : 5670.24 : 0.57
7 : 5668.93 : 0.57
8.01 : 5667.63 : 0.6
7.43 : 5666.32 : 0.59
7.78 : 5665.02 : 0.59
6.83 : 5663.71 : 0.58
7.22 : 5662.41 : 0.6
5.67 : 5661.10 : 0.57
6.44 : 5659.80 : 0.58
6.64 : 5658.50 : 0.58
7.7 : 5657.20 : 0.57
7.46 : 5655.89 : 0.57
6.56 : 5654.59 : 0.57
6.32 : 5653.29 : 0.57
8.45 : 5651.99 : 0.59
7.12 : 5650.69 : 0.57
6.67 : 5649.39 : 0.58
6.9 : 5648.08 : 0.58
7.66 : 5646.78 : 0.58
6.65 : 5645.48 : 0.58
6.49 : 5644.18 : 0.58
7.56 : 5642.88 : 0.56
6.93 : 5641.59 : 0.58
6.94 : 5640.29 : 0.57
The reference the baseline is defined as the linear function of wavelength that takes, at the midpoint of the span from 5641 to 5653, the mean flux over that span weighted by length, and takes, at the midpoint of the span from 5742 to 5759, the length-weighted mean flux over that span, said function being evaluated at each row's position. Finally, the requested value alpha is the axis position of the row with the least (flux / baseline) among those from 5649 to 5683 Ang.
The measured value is 5661.10 Ang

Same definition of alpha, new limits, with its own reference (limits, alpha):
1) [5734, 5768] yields 5739.86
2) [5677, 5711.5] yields 5709.54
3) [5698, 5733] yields 5709.54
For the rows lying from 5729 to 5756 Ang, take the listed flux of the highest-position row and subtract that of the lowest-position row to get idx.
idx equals 0.18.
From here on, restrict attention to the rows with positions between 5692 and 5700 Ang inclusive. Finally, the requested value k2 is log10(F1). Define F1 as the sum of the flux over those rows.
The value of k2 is 1.67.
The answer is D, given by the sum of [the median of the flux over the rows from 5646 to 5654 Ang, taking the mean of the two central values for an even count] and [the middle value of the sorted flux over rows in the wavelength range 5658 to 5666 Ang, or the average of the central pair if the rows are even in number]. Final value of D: 13.7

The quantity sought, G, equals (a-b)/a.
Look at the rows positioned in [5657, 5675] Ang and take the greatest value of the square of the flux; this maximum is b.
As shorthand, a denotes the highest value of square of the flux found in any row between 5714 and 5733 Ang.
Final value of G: 0.09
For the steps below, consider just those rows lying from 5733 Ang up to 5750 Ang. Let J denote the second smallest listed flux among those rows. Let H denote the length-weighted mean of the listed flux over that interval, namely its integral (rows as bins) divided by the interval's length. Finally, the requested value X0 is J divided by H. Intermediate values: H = 7.5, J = 6.59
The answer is 0.880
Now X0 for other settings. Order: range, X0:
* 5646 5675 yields 0.882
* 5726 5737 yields 0.957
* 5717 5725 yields 0.952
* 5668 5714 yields 0.870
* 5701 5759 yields 0.847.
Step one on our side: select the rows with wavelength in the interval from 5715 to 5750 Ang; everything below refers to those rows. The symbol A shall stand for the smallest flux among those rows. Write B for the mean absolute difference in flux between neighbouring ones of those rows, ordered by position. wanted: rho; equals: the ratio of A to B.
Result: 10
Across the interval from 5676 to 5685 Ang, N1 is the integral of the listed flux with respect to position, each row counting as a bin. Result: 66.52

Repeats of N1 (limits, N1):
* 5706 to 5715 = 62.43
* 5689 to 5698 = 67.05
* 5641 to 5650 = 62.83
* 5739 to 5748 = 66.69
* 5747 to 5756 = 66.89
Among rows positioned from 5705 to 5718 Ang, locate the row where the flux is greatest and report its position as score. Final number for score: 5717.43 Ang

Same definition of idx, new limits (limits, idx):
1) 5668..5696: 0.83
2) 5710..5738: 0.92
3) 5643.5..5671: 1.04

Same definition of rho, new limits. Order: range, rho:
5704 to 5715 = 16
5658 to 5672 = 9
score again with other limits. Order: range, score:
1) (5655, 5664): 5657.20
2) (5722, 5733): 5731.93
